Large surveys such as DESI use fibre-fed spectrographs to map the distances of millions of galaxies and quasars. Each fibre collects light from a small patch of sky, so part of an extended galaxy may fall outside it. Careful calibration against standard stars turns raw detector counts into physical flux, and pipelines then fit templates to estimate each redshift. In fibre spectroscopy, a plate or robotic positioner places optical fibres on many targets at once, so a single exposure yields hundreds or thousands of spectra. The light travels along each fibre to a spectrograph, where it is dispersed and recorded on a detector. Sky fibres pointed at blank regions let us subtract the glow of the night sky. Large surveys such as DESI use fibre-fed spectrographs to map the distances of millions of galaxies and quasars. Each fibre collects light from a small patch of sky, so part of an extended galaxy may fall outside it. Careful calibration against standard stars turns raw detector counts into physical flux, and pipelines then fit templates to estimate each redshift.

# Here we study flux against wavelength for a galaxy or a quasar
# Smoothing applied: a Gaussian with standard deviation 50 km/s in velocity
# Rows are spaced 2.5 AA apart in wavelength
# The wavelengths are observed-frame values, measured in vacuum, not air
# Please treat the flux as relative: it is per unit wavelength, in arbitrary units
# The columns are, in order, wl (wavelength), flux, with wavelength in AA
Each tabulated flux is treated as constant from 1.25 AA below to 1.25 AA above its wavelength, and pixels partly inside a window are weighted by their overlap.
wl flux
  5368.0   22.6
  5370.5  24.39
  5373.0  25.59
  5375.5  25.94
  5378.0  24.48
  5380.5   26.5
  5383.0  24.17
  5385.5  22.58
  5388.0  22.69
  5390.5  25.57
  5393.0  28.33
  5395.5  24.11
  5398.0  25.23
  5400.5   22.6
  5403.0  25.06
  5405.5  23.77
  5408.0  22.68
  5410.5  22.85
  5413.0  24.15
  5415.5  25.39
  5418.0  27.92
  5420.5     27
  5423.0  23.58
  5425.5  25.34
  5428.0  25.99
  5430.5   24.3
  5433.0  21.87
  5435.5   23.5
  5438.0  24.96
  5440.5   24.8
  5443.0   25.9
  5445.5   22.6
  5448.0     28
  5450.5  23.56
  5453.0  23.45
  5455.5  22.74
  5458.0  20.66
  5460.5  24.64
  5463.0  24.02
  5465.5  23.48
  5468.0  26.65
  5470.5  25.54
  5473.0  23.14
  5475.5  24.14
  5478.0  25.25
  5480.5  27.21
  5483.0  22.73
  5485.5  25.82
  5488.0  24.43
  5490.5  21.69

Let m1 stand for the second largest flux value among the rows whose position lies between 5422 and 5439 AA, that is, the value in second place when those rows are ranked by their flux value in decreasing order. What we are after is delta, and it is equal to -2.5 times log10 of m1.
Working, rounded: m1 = 25.34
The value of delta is -3.51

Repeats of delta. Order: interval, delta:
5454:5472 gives -3.52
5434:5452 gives -3.53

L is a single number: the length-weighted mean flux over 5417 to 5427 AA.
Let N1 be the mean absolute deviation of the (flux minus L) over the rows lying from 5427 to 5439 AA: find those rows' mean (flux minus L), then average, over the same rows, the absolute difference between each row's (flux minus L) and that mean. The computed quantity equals 1.15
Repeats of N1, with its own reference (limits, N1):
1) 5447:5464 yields 1.45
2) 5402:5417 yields 0.88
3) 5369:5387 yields 1.03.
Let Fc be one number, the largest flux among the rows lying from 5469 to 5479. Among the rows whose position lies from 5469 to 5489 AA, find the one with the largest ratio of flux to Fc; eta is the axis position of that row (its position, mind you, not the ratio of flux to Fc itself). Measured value 5480.5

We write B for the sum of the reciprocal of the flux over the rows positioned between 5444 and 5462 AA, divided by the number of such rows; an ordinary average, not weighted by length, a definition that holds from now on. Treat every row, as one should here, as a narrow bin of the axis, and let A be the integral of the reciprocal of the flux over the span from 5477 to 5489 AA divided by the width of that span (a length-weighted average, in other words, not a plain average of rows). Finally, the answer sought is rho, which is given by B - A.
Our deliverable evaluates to 0.0026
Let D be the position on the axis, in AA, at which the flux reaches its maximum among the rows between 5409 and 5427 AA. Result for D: 5418.0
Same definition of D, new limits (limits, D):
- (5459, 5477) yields 5468.0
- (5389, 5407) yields 5393.0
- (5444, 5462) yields 5448.0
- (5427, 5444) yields 5428.0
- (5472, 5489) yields 5480.5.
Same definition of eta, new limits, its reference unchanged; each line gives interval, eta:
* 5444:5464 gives 5448.0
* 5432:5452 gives 5448.0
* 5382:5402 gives 5393.0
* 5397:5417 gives 5415.5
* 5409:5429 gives 5418.0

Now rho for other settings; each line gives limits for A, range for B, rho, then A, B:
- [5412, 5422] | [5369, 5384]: 0.0013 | 0.0384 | 0.040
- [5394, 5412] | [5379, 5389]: -0.0002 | 0.0421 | 0.042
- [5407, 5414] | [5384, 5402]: -0.0020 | 0.0431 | 0.041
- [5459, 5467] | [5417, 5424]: -0.0033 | 0.0417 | 0.038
